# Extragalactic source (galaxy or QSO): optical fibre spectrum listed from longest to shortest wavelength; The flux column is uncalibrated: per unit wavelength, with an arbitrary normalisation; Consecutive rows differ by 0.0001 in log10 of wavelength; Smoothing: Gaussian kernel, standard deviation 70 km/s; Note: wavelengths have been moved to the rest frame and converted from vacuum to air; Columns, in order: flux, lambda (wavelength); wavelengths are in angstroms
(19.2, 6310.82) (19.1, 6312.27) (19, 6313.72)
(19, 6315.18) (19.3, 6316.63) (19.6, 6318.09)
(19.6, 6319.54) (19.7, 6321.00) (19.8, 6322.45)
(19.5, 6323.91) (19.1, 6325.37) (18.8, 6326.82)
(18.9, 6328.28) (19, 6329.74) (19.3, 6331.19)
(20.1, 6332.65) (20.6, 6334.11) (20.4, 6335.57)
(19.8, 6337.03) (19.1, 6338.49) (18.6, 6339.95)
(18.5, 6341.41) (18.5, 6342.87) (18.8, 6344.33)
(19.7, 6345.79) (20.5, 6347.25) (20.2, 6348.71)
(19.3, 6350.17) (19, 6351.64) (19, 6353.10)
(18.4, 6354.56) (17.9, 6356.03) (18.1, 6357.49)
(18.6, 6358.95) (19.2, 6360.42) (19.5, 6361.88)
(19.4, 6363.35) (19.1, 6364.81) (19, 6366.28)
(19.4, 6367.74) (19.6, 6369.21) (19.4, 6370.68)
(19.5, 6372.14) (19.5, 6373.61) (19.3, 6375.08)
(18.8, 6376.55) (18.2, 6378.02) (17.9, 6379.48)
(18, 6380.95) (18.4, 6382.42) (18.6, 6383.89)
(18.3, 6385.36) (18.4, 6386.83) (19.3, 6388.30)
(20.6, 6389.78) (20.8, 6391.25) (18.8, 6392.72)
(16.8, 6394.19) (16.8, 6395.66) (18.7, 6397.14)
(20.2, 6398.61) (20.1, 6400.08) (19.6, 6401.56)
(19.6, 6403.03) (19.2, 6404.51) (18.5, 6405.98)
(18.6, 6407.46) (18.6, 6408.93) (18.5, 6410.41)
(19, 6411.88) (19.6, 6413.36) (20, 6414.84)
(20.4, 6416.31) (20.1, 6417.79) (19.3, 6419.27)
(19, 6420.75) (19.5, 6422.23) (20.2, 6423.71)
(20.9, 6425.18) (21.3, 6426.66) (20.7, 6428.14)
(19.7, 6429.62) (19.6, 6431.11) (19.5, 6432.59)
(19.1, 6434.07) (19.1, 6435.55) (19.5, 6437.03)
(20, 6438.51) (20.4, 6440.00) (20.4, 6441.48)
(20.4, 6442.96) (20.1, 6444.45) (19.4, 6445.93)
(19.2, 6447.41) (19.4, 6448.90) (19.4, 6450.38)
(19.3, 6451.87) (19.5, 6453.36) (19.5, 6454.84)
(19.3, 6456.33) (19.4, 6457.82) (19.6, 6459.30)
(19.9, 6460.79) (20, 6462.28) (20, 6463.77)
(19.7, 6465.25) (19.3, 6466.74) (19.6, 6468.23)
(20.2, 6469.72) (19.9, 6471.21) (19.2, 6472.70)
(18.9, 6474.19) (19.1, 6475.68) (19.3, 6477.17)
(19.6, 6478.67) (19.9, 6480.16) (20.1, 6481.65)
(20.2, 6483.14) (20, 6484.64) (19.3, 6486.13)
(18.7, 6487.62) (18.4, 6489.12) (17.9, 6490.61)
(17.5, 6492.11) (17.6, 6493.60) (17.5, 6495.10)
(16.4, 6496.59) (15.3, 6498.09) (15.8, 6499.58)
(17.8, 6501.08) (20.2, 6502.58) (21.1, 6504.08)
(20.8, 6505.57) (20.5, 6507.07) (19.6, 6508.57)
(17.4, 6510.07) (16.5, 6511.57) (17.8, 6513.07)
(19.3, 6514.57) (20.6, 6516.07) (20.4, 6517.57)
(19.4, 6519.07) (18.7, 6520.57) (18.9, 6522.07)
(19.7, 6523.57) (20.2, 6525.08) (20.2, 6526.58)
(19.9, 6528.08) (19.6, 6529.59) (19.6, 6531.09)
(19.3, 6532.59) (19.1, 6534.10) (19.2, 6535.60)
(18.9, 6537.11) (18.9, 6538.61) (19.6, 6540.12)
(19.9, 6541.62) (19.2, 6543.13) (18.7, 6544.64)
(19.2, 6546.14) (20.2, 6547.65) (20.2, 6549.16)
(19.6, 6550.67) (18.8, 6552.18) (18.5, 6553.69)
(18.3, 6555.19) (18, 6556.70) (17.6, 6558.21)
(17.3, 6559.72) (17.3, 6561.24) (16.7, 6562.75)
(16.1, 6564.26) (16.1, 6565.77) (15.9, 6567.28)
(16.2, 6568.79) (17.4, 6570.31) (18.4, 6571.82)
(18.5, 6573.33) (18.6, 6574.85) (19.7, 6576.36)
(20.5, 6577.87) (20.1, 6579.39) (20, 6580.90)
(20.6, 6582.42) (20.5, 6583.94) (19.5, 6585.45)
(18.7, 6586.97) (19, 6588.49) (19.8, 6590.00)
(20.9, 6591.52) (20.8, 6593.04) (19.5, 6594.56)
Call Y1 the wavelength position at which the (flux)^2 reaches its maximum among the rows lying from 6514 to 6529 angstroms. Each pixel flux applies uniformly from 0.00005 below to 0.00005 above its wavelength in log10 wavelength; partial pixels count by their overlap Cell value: 6516.07 angstroms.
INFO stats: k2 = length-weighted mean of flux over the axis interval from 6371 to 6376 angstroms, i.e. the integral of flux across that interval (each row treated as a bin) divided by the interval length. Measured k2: 19.4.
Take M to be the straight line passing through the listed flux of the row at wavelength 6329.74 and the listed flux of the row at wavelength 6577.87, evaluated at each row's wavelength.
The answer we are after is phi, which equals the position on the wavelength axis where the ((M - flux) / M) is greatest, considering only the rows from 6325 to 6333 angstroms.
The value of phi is 6326.82 angstroms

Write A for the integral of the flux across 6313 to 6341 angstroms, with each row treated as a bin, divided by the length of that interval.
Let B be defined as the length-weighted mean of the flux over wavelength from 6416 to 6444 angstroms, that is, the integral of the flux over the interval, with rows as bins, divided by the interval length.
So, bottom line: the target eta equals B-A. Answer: 0.5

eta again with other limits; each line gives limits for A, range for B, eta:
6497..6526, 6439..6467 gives 0.8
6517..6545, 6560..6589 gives -1.1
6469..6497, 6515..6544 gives 0.6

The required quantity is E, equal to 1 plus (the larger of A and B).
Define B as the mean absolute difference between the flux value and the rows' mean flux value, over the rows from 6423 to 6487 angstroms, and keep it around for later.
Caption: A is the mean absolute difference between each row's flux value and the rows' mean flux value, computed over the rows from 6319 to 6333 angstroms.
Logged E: 1.43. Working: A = 0.36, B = 0.43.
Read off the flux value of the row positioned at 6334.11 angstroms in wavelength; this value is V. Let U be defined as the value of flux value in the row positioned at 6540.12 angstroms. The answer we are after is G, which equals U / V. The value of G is 0.95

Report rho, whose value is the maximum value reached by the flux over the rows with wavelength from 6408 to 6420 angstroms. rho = 20.4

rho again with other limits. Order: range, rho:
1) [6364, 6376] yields 19.6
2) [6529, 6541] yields 19.6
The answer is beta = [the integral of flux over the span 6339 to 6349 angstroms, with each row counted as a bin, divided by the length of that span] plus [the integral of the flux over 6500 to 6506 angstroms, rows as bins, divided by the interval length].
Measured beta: 38.92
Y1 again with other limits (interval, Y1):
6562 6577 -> 6576.36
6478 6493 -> 6483.14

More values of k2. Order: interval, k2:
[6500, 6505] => 19.5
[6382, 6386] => 18.4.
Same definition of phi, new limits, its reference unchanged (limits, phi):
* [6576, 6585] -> 6576.36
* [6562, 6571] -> 6567.28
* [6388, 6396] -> 6395.66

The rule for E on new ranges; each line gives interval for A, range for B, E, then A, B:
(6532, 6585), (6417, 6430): 2.09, 1.09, 0.62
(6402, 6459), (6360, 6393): 1.56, 0.51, 0.56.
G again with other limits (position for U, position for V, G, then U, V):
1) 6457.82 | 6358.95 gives 1.04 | 19.4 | 18.6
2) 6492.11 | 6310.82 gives 0.91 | 17.5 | 19.2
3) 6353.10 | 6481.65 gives 0.95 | 19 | 20.1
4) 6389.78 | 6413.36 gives 1.05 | 20.6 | 19.6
